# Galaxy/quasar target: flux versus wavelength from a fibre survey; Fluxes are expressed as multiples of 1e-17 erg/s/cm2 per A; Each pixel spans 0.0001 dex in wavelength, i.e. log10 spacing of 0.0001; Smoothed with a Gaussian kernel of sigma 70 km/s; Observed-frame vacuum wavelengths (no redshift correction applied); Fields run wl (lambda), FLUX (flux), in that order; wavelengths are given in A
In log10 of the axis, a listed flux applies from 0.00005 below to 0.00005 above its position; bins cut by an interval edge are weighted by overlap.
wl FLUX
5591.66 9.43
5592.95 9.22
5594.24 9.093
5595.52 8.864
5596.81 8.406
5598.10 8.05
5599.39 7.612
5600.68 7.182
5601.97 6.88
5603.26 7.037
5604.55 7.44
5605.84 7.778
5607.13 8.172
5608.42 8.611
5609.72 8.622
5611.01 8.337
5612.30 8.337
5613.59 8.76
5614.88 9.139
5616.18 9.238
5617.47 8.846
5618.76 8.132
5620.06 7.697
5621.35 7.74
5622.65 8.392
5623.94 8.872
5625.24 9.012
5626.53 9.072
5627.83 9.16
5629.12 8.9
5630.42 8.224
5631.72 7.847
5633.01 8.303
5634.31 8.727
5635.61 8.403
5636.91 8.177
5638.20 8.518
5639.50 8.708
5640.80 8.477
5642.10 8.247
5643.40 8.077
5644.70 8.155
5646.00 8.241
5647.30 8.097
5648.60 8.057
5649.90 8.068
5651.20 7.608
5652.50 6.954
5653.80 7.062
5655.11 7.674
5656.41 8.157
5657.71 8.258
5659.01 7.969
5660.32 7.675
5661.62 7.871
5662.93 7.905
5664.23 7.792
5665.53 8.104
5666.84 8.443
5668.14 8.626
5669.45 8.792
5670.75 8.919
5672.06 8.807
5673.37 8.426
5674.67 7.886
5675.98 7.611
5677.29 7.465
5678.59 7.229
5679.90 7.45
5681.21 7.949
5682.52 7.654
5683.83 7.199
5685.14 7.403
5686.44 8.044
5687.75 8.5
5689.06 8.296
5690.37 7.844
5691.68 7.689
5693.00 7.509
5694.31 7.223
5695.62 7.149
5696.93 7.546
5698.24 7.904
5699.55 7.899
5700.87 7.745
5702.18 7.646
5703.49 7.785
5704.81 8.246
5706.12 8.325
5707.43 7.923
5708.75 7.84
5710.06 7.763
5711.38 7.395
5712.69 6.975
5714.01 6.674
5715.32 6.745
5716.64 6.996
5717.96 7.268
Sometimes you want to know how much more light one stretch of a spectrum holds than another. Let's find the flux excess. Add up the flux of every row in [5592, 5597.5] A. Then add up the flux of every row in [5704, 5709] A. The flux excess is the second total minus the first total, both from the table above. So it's -3.2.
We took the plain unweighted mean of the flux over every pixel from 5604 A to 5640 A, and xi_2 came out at 8.47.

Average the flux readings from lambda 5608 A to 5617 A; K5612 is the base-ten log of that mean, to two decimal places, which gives 0.94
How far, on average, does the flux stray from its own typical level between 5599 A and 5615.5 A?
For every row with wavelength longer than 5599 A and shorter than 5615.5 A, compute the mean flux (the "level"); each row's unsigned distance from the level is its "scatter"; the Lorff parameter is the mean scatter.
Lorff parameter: 0.620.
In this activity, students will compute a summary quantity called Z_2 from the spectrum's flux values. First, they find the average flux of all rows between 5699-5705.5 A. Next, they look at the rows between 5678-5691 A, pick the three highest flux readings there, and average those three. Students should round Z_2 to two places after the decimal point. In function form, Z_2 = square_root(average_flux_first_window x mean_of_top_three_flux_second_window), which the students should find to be 8.07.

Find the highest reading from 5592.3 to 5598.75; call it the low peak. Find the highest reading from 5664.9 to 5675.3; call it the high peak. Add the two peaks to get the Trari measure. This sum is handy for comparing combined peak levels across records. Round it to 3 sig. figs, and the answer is 18.1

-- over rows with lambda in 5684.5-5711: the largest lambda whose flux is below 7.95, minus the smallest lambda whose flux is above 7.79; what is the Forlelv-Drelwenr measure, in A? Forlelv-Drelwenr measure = 23.6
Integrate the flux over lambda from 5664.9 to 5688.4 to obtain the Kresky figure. 189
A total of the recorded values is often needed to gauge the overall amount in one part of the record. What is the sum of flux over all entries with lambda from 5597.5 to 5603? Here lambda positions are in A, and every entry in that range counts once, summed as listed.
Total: 29.7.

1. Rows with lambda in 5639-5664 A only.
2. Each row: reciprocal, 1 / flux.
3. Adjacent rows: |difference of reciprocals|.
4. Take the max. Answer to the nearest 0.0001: 0.0124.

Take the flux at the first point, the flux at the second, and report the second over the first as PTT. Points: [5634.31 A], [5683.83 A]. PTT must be 0.82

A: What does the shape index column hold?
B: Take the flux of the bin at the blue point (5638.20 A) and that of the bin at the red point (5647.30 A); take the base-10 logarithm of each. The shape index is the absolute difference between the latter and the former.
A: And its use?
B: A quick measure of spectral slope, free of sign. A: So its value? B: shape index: 0.022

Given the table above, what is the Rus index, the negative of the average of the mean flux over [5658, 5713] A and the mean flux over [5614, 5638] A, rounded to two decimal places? -8.21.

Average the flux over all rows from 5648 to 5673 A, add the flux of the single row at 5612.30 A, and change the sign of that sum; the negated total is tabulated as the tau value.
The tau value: -16.4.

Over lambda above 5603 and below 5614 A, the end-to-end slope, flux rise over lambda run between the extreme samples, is 0.17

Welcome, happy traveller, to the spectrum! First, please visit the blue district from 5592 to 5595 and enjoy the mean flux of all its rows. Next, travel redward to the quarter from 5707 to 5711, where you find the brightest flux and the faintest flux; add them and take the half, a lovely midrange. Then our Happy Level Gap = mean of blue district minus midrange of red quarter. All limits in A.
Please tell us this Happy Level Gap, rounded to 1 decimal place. 1.3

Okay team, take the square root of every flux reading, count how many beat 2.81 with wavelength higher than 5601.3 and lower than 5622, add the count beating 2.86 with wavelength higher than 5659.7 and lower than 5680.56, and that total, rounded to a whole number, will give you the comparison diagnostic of 16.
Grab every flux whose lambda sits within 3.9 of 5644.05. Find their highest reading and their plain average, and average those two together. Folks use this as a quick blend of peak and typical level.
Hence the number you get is 8.35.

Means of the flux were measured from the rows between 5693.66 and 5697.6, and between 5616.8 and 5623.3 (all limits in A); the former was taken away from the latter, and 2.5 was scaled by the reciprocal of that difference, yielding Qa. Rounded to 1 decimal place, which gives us 2.9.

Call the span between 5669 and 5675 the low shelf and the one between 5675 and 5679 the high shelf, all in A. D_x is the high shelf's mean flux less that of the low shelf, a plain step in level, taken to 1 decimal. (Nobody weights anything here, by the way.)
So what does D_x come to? -1.1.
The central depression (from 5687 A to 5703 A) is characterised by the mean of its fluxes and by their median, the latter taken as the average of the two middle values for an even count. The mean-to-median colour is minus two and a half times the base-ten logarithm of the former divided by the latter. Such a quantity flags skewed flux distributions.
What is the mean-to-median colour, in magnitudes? -0.004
